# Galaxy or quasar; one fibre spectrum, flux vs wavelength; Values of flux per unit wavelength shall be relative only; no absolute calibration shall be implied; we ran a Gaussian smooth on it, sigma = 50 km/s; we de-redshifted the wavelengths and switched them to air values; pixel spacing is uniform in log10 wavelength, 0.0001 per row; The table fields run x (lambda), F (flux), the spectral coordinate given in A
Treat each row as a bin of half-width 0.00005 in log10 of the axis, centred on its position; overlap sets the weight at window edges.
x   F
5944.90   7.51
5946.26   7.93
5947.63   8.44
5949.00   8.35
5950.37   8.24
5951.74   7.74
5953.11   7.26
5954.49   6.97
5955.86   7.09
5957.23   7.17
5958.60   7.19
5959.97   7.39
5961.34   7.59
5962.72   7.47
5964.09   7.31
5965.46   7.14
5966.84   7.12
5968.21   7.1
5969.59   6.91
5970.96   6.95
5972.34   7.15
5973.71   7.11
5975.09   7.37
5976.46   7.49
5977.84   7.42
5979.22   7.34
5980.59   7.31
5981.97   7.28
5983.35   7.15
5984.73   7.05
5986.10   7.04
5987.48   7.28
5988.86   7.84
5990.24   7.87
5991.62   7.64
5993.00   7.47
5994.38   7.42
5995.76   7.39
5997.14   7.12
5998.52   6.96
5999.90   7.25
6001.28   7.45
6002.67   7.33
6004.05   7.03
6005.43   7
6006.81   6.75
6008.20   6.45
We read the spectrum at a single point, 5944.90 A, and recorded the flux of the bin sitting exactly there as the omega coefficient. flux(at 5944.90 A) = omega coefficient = 7.51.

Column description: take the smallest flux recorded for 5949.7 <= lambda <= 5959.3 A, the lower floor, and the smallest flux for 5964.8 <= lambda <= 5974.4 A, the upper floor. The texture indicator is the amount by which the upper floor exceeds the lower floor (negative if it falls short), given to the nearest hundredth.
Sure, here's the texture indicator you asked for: -0.06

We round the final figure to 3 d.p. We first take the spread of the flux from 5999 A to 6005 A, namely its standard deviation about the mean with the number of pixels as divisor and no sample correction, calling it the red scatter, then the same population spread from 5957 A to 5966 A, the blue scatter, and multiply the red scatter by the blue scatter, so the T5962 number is 0.024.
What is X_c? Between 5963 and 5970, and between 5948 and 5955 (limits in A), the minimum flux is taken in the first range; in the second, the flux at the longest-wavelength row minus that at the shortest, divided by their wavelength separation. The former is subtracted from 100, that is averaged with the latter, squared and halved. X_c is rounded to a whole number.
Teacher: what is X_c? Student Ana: 1077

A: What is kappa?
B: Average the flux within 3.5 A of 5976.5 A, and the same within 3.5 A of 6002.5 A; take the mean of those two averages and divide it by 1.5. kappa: 4.85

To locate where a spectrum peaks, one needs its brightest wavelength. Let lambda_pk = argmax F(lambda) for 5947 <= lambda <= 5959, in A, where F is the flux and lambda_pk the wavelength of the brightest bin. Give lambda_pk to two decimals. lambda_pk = 5947.63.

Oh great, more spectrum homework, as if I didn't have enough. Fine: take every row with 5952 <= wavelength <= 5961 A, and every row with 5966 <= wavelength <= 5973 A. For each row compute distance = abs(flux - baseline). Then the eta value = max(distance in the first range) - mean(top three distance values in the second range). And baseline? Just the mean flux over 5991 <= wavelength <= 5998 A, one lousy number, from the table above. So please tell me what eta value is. 0.0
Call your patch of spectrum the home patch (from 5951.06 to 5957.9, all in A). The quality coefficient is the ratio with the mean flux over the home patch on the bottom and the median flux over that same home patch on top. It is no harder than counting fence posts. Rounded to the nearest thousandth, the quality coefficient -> 0.990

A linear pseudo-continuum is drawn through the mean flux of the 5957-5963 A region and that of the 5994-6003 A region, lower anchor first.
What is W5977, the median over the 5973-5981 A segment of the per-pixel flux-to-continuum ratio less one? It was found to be 0.004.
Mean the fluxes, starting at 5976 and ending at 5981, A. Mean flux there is 7.39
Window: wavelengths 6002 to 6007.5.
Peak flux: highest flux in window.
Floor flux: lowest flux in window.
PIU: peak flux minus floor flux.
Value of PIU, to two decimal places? 0.58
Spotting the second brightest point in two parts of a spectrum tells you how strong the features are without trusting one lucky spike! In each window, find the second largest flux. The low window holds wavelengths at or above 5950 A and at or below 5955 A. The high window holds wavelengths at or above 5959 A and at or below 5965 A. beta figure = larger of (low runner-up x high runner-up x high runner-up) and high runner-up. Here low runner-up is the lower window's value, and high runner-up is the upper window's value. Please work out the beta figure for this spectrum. 432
